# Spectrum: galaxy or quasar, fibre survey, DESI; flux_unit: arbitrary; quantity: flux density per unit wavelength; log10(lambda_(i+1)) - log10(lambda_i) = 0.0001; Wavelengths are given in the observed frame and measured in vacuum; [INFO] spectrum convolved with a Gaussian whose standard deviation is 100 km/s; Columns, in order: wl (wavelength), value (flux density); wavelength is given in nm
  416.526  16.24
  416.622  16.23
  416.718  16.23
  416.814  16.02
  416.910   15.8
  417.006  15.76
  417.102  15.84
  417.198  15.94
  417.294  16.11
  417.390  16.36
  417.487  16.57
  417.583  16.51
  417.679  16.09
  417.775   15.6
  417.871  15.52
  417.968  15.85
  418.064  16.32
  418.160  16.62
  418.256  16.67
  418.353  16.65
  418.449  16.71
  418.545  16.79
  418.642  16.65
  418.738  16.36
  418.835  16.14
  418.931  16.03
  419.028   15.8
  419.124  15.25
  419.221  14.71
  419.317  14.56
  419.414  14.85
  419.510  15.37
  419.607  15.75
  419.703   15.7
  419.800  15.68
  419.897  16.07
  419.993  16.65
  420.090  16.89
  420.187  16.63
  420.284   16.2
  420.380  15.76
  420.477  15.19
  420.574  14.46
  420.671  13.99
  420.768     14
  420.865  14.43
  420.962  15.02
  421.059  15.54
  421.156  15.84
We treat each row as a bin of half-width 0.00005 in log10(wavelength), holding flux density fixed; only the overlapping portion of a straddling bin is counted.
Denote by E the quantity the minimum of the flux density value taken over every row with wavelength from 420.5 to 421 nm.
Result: 13.99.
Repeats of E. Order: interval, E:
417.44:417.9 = 15.52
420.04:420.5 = 15.19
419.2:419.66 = 14.56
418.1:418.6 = 16.62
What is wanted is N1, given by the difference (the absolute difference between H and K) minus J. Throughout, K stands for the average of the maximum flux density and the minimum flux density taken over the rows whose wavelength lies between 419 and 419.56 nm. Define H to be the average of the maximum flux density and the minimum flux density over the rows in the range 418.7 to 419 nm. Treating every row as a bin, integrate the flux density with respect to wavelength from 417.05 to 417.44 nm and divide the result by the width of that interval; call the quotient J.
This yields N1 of -15.0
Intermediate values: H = 16.2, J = 16.03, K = 15.2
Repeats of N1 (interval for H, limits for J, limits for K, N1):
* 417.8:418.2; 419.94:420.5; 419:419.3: -15.5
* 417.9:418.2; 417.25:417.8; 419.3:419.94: -15.3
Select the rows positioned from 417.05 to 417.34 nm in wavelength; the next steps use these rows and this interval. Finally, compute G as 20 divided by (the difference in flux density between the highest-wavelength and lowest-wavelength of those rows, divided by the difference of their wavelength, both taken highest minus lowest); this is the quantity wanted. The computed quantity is 14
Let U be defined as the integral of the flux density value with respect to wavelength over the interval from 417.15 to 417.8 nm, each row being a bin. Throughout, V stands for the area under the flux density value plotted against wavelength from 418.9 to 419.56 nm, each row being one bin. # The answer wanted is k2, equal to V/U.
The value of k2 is 0.95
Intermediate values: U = 10.5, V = 10.0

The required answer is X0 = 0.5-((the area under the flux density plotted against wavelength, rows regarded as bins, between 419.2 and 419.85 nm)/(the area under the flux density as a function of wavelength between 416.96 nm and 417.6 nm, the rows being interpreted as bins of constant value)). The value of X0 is -0.46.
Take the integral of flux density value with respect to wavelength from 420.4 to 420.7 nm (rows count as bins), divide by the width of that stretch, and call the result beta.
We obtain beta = 14.7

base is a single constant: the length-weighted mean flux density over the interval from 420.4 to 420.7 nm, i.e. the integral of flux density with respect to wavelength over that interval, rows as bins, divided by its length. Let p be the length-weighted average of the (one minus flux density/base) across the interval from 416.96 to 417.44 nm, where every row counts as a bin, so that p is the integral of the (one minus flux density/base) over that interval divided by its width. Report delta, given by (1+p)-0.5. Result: 0.409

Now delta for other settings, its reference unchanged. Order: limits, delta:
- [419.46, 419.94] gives 0.430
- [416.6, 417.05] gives 0.410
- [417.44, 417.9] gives 0.404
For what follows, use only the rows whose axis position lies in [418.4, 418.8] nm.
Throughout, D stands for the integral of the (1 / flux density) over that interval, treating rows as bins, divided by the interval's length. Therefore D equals 0.0602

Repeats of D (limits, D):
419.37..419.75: 0.0650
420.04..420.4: 0.0609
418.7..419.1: 0.0624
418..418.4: 0.0605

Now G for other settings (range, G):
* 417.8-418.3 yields 7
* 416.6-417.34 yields -112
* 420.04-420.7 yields -4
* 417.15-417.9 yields -32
